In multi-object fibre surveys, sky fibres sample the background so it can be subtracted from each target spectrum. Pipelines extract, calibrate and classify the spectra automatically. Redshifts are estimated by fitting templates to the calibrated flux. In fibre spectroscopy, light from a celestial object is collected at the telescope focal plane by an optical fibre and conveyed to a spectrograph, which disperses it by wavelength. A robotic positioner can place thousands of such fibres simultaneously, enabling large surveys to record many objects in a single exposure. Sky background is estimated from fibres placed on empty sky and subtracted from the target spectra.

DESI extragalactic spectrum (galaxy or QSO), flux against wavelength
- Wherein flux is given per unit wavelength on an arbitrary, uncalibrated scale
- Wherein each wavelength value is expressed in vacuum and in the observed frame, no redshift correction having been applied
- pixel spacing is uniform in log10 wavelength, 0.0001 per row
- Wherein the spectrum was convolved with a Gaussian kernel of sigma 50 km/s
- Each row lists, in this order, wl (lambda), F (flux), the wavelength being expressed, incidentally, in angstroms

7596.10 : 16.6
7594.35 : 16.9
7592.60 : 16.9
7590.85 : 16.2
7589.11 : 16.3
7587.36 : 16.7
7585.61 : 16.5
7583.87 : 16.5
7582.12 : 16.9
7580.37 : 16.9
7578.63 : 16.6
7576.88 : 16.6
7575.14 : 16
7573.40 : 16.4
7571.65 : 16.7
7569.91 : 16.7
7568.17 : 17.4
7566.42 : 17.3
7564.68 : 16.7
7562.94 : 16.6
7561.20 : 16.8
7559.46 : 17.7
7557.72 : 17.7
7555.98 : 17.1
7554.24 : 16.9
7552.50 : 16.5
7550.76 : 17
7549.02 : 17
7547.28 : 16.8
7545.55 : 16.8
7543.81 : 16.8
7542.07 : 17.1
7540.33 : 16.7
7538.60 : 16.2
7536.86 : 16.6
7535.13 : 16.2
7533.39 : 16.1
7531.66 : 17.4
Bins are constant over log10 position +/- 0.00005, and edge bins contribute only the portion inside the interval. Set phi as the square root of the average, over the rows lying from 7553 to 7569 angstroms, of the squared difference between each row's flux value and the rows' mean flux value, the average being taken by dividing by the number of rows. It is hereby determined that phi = 0.39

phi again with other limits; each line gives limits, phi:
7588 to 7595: 0.33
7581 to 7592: 0.23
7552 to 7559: 0.43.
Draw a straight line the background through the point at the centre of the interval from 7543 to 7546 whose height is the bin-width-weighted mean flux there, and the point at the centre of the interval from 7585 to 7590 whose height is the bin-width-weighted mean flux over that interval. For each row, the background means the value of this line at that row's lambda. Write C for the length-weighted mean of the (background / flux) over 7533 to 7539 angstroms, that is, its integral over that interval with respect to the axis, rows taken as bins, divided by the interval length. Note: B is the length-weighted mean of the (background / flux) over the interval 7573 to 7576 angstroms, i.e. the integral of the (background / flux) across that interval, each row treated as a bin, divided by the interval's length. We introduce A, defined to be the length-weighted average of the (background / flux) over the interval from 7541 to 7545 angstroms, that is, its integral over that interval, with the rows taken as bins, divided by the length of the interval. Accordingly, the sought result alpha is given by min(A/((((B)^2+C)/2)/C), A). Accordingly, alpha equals 0.98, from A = 0.99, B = 1.028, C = 1.03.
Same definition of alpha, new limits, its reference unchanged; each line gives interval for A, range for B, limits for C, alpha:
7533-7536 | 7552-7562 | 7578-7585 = 1.04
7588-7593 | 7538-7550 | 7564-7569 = 0.99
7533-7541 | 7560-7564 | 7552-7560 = 1.02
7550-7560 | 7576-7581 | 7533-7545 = 0.98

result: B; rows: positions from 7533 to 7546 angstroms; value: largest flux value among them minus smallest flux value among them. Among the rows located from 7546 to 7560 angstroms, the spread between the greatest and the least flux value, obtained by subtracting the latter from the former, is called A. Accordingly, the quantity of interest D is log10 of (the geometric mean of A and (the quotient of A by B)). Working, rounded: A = 1.20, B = 1.00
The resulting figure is 0.08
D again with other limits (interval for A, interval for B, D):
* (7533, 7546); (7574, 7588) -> 0.02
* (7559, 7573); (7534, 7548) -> 0.06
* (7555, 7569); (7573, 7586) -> 0.06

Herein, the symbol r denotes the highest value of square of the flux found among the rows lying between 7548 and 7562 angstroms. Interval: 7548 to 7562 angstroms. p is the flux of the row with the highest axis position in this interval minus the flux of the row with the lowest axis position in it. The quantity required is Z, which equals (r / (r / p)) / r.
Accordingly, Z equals -0.0006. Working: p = -0.2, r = 313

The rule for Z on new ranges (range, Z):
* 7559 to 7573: -0.0032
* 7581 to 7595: 0.0000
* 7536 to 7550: 0.0014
